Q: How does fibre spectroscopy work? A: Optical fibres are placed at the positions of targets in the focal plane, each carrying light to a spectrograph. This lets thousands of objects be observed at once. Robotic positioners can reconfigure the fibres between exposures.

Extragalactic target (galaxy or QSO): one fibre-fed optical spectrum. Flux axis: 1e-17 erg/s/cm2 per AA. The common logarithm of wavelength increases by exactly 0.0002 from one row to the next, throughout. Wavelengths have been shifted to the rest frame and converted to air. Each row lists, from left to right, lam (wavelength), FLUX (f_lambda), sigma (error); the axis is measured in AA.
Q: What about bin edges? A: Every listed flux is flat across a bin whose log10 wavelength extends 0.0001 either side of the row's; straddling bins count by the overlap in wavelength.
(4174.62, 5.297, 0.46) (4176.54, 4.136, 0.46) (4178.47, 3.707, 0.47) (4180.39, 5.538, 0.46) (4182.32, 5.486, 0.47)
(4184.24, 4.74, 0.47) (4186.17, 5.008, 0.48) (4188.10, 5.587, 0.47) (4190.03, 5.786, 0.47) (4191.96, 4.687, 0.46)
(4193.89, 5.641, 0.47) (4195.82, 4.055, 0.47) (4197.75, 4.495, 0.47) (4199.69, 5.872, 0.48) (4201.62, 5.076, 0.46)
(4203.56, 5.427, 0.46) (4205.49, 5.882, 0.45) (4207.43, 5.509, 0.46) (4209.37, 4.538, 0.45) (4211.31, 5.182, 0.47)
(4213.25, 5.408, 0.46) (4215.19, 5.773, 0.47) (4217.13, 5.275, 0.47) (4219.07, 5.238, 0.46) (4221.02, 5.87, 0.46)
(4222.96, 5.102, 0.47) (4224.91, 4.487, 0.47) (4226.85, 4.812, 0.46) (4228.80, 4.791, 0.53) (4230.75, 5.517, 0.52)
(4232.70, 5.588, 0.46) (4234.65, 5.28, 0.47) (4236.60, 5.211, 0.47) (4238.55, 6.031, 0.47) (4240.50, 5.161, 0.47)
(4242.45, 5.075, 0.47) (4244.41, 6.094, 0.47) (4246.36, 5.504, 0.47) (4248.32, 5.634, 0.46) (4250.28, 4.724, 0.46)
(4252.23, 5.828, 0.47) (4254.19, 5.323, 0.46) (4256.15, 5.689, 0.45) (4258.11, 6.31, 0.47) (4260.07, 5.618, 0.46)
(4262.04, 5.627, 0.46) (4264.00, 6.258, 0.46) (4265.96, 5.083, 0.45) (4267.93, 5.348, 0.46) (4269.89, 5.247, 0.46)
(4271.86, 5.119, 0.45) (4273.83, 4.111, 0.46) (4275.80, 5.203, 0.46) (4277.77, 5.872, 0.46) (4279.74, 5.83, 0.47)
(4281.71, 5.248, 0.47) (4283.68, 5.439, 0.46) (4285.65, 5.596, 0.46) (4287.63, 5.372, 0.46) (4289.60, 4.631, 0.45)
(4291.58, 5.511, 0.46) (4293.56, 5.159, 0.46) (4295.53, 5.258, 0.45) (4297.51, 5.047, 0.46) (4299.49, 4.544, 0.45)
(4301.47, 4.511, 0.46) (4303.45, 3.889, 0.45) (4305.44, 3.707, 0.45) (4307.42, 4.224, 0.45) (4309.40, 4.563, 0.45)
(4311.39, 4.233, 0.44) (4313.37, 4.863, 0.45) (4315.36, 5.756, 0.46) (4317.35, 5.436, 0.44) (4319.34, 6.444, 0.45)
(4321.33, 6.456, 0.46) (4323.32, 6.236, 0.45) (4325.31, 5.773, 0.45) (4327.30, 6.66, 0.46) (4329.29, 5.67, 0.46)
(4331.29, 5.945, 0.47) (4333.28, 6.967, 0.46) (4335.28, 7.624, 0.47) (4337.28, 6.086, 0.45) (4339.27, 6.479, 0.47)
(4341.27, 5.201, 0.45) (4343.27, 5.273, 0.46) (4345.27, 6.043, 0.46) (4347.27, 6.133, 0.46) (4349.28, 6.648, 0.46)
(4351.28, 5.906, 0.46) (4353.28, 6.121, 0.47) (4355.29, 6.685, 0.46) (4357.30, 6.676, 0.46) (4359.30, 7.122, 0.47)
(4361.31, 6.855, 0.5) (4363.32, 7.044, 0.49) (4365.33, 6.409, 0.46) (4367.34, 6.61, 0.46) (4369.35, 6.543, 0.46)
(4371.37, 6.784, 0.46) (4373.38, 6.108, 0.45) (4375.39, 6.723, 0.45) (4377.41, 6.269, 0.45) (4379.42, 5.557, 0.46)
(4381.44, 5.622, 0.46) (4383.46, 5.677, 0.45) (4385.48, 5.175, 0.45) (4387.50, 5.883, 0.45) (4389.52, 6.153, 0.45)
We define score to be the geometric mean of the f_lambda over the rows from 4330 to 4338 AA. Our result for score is 6.62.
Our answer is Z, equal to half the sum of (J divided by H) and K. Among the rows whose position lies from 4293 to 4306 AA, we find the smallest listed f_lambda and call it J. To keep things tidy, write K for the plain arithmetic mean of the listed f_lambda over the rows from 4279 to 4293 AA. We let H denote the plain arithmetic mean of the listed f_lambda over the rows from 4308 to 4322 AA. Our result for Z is 3.03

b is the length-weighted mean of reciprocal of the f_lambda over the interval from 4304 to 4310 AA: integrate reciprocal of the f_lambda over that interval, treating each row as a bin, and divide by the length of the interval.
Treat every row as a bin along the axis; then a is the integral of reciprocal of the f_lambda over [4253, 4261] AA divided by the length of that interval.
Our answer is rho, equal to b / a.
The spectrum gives 1.40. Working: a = 0.175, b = 0.244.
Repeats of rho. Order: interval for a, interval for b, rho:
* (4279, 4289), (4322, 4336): 0.86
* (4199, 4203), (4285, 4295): 1.04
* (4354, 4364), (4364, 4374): 1.05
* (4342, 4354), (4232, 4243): 1.11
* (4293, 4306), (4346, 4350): 0.71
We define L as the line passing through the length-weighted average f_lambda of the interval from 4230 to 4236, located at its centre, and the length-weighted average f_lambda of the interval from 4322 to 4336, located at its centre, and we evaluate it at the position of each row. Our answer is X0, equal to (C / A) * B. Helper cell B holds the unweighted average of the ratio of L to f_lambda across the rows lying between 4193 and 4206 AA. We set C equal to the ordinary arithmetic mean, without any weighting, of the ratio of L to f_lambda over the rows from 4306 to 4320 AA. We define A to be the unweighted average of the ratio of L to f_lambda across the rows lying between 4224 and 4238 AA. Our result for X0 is 1.17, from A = 1.07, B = 1.00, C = 1.26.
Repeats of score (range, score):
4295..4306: 4.46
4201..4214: 5.27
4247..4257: 5.42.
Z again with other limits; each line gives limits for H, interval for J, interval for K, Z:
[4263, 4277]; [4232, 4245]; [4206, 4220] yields 3.13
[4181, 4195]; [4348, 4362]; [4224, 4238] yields 3.11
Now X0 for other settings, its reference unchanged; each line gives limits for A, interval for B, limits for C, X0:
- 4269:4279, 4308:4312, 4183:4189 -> 1.19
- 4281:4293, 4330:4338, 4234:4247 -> 0.87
